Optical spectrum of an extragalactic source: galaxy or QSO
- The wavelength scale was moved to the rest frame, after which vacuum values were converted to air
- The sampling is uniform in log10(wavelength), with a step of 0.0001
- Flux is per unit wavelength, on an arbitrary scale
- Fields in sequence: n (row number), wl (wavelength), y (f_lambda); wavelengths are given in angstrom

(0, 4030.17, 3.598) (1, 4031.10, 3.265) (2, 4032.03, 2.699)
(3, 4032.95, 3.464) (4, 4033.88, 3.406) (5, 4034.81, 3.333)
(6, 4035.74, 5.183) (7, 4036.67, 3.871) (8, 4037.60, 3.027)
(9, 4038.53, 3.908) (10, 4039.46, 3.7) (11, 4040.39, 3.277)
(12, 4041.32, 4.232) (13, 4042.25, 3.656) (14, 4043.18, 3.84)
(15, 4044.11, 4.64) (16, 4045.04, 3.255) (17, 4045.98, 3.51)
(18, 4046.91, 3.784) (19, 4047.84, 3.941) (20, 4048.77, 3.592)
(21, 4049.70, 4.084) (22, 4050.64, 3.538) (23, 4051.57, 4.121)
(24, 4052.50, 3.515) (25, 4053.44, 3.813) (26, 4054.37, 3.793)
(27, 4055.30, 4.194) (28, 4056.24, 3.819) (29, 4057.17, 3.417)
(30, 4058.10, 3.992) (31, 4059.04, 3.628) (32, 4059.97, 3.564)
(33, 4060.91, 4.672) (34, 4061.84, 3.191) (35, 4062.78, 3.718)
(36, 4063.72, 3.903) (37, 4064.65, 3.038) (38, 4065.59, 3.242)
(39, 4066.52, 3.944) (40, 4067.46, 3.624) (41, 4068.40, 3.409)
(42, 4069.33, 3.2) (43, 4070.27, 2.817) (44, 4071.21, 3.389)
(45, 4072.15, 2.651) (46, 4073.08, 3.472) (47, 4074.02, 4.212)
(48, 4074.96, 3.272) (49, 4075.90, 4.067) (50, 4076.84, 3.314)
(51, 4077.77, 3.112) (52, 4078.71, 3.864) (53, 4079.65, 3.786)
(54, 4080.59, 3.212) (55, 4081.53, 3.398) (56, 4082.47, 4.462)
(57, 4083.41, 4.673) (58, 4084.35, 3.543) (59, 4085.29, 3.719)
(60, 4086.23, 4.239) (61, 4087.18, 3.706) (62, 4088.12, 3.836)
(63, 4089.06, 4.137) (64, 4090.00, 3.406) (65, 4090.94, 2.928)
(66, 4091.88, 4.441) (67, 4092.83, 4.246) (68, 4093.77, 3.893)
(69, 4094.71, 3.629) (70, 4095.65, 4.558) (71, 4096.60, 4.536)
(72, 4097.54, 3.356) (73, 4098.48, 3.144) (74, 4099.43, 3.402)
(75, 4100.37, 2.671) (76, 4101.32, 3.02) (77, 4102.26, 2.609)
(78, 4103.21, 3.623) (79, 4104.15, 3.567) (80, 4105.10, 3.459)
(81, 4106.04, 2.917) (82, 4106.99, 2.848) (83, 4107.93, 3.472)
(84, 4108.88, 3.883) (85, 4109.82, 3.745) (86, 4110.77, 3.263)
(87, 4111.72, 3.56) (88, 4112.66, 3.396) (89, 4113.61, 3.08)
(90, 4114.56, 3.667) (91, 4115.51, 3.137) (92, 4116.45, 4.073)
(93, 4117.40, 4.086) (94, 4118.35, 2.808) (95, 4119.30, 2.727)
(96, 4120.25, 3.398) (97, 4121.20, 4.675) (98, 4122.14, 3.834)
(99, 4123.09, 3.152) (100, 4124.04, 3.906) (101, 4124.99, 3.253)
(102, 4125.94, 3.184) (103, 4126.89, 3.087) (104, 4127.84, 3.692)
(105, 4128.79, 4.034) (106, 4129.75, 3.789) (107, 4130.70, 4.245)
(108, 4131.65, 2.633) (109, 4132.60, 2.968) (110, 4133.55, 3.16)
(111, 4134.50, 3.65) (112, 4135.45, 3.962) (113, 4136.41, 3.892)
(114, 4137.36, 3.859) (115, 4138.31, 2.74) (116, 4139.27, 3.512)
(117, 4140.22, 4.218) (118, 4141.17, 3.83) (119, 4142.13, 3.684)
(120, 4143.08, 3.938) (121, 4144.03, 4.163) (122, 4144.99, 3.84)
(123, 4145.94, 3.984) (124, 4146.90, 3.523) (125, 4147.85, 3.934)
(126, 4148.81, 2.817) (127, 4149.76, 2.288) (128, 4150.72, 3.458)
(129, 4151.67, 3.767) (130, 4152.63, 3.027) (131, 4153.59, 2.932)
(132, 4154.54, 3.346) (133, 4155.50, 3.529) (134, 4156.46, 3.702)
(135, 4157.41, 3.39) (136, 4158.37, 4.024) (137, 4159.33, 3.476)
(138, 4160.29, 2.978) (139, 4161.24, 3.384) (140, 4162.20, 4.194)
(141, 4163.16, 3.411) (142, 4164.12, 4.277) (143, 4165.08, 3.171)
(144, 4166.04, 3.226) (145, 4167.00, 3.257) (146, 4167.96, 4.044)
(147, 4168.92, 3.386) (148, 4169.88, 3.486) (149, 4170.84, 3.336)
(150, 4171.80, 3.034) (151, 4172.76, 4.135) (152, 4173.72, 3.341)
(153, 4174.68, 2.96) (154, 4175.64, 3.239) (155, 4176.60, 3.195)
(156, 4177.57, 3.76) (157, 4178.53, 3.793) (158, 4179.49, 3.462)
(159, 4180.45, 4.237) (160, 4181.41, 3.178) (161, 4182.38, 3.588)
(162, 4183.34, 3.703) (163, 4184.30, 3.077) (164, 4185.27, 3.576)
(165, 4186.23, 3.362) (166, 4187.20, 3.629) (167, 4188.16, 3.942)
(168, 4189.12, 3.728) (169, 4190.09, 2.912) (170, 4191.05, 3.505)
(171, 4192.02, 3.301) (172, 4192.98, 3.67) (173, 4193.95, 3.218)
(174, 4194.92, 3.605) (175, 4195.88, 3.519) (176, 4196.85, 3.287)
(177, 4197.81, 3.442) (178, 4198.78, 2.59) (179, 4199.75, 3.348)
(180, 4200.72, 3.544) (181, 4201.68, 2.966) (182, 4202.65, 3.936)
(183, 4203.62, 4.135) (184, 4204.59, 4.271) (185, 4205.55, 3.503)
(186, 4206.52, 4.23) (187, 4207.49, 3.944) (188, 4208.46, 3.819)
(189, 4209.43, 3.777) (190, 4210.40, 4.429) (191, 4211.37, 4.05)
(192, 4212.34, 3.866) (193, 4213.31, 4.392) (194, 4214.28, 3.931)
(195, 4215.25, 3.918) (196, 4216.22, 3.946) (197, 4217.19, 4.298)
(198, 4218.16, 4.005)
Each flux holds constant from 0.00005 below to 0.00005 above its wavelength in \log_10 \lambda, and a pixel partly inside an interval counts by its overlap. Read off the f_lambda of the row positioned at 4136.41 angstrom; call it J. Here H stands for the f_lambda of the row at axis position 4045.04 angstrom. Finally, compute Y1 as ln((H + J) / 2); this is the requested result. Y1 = 1.27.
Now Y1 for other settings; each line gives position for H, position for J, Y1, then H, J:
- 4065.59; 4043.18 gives 1.26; 3.242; 3.84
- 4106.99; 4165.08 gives 1.10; 2.848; 3.171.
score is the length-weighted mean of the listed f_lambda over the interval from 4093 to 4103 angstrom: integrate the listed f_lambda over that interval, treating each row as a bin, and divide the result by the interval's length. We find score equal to 3.51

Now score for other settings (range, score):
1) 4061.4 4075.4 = 3.40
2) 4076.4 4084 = 3.73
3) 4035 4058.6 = 3.82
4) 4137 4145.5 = 3.75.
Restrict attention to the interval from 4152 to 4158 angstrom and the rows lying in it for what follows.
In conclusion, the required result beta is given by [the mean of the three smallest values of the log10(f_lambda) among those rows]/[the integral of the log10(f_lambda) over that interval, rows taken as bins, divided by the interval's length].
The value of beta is 0.94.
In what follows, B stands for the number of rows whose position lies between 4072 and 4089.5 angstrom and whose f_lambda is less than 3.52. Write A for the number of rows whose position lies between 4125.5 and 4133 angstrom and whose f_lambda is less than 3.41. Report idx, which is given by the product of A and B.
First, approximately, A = 4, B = 7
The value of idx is 28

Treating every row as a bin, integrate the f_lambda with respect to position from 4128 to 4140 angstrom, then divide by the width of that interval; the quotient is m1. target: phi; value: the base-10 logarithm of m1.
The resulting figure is 0.551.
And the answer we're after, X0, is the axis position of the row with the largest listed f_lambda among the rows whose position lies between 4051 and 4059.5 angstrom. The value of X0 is 4055.30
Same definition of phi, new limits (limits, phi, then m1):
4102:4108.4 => 0.510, 3.2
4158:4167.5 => 0.548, 3.5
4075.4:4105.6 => 0.565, 3.7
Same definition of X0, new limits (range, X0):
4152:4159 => 4158.37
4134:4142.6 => 4140.22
